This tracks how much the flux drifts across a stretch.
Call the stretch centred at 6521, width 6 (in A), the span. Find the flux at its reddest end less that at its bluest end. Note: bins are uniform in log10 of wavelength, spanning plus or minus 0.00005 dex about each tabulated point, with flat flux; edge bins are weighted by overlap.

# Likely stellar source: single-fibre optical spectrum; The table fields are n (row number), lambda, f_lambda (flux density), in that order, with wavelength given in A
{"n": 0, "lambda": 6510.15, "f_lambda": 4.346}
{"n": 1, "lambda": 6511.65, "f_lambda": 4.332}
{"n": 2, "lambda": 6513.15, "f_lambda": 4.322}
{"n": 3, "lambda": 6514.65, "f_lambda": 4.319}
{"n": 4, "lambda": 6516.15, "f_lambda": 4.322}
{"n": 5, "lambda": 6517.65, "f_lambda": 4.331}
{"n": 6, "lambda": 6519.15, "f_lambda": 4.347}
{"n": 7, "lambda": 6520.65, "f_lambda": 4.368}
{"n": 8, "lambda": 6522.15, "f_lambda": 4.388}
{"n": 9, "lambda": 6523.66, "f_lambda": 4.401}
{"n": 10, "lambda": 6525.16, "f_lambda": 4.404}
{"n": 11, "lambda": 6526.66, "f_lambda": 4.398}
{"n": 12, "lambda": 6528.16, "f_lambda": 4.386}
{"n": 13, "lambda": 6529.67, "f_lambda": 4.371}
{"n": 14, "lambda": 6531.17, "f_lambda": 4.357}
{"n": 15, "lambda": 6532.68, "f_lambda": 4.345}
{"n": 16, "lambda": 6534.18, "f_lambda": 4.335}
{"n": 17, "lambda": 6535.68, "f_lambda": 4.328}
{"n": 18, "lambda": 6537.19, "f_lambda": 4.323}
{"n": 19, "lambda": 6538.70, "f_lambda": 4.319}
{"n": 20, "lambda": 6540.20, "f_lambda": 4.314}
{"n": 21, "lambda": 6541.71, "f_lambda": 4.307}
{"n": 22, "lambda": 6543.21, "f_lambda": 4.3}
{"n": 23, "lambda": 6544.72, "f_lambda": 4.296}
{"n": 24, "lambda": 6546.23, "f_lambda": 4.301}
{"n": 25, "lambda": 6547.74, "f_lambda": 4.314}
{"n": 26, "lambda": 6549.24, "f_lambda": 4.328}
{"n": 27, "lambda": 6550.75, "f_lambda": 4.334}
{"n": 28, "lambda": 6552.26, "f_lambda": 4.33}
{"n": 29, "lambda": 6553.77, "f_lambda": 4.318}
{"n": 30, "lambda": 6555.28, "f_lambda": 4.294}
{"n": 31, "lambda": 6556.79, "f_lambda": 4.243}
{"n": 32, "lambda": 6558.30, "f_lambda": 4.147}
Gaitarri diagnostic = 0.05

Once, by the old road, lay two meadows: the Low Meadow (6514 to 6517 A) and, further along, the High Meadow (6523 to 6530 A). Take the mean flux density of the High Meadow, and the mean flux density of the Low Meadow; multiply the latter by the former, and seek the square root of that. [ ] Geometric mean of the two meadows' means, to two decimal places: 4.36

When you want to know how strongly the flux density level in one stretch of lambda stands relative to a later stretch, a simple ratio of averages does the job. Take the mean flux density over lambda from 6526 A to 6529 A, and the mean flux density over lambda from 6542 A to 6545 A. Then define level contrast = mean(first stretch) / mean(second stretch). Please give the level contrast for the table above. 1.02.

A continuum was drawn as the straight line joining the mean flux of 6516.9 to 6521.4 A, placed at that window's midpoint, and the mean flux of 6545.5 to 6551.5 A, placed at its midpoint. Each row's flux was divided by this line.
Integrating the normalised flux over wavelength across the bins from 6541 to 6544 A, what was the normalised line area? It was 3 A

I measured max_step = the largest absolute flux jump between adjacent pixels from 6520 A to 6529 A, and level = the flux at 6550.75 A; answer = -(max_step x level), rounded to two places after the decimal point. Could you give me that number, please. -0.09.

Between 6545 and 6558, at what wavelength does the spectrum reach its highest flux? 6550.75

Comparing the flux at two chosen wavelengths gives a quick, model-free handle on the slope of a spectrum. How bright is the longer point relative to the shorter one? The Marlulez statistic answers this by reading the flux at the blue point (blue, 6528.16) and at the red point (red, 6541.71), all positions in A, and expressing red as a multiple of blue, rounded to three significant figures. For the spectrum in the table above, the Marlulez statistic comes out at 0.982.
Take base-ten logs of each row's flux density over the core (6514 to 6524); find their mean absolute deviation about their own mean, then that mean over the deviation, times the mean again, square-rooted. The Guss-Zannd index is 12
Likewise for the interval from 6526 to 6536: 14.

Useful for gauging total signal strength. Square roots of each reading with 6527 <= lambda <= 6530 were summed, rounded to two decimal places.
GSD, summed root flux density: 4.18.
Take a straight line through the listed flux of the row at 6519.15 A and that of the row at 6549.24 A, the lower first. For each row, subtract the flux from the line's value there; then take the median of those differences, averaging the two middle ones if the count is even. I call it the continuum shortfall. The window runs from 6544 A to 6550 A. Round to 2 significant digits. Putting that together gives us 0.022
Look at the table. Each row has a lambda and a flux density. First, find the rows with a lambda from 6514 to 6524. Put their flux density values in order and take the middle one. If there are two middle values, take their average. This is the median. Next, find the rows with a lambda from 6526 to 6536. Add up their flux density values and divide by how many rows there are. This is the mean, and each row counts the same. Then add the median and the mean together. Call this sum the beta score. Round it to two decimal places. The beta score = 8.71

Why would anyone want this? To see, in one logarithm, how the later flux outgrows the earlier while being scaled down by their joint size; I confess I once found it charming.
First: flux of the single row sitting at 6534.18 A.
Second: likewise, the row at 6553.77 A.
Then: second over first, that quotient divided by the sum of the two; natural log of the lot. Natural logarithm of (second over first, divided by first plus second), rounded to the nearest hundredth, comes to -2.16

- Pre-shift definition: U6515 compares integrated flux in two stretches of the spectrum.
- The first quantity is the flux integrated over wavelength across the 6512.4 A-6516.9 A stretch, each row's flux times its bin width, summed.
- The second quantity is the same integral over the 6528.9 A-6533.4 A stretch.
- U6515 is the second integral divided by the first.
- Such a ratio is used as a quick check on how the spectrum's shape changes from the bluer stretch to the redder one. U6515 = 1.01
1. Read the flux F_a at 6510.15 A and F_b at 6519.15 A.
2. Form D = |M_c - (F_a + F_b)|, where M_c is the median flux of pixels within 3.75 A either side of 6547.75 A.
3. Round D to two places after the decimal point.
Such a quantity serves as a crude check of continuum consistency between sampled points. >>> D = 4.38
